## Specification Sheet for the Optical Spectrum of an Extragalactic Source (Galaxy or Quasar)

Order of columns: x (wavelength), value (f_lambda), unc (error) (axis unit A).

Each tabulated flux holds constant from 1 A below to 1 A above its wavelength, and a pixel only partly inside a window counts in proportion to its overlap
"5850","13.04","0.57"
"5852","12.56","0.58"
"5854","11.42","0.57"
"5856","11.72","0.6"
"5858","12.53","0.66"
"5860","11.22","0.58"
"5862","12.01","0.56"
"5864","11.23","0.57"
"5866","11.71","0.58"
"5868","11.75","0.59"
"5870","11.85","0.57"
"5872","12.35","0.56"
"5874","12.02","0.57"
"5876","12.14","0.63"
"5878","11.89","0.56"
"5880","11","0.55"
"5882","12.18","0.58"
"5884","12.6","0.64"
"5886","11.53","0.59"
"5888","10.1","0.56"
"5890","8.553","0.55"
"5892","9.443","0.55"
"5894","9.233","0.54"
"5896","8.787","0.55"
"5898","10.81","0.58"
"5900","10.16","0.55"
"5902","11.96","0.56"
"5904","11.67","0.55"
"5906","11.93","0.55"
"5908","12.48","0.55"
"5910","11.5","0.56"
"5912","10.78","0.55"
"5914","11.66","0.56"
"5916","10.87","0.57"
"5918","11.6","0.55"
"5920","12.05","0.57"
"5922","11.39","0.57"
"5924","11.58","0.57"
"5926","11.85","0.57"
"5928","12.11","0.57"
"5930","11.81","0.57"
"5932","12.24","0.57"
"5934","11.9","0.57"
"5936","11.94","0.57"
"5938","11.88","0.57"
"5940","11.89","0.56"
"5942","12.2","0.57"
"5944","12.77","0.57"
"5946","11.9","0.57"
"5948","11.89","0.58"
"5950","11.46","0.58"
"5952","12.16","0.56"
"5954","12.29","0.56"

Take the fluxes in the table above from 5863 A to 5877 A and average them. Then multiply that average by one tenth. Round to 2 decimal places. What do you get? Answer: 1.19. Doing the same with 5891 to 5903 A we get 1.01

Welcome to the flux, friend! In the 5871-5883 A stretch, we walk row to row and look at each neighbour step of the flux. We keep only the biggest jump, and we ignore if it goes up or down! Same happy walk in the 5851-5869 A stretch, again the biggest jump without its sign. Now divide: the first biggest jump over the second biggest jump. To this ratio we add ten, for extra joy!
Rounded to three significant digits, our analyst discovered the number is 10.9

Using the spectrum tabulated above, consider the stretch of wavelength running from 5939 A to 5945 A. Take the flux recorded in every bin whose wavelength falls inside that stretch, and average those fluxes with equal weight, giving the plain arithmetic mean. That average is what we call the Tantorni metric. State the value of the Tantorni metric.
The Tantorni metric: 12.3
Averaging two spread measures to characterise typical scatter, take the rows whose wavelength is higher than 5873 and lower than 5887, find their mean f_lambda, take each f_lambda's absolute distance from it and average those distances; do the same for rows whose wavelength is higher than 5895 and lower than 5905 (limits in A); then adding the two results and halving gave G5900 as 0.67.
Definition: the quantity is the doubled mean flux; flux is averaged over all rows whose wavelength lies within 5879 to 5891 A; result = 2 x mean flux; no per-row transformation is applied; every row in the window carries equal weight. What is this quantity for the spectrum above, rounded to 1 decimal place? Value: 22.0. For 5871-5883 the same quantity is 23.9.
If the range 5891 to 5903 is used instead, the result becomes 20.1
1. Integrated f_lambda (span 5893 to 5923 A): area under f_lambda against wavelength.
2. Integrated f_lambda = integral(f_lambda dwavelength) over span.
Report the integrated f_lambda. 334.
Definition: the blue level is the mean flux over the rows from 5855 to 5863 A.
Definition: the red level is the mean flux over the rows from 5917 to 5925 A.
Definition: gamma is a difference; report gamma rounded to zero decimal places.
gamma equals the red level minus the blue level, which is 0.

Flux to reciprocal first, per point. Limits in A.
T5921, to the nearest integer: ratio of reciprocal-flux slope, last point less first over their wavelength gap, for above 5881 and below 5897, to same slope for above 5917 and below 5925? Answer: 91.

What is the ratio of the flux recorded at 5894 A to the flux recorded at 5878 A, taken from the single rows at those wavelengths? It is 0.78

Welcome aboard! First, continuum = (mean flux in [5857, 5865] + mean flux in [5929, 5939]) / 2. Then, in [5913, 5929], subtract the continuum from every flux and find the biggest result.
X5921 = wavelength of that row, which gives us 5928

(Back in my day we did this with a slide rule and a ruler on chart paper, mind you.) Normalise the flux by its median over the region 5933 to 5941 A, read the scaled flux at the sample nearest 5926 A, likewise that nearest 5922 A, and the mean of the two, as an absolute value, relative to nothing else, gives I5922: 0.977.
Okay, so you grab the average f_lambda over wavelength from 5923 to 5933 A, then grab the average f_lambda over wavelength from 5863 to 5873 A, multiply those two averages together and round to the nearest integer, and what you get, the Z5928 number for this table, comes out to 140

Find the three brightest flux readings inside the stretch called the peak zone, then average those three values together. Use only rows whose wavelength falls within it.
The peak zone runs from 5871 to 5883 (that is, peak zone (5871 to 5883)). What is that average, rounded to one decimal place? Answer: 12.2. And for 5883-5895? 11.4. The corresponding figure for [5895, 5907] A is 11.9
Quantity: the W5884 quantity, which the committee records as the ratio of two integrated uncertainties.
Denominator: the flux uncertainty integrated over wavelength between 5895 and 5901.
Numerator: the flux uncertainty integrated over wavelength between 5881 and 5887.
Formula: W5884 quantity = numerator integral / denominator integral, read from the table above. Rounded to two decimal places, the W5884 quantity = 1.08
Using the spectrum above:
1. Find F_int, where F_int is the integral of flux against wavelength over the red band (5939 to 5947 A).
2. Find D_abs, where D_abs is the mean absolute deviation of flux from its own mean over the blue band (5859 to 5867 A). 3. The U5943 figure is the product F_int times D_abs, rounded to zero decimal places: 31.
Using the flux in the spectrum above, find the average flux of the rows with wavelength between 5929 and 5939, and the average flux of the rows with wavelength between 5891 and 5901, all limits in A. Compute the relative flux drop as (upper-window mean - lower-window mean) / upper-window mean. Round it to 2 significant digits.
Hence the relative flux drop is 0.19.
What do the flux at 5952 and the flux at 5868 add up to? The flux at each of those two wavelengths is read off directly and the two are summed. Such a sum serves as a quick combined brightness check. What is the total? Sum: 23.9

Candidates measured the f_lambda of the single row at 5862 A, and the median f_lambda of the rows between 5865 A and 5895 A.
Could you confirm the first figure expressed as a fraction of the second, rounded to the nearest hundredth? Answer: 1.02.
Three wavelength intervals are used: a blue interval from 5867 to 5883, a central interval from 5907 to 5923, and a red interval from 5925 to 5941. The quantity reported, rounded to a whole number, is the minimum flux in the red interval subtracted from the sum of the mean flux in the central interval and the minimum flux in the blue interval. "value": 11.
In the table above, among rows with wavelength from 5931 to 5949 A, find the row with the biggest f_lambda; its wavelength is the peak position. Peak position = 5944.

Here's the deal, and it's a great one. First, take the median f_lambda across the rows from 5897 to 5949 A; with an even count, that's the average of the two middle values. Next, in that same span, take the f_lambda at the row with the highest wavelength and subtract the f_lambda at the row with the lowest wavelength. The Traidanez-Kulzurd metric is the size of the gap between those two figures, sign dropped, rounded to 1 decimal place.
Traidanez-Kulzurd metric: 10.8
